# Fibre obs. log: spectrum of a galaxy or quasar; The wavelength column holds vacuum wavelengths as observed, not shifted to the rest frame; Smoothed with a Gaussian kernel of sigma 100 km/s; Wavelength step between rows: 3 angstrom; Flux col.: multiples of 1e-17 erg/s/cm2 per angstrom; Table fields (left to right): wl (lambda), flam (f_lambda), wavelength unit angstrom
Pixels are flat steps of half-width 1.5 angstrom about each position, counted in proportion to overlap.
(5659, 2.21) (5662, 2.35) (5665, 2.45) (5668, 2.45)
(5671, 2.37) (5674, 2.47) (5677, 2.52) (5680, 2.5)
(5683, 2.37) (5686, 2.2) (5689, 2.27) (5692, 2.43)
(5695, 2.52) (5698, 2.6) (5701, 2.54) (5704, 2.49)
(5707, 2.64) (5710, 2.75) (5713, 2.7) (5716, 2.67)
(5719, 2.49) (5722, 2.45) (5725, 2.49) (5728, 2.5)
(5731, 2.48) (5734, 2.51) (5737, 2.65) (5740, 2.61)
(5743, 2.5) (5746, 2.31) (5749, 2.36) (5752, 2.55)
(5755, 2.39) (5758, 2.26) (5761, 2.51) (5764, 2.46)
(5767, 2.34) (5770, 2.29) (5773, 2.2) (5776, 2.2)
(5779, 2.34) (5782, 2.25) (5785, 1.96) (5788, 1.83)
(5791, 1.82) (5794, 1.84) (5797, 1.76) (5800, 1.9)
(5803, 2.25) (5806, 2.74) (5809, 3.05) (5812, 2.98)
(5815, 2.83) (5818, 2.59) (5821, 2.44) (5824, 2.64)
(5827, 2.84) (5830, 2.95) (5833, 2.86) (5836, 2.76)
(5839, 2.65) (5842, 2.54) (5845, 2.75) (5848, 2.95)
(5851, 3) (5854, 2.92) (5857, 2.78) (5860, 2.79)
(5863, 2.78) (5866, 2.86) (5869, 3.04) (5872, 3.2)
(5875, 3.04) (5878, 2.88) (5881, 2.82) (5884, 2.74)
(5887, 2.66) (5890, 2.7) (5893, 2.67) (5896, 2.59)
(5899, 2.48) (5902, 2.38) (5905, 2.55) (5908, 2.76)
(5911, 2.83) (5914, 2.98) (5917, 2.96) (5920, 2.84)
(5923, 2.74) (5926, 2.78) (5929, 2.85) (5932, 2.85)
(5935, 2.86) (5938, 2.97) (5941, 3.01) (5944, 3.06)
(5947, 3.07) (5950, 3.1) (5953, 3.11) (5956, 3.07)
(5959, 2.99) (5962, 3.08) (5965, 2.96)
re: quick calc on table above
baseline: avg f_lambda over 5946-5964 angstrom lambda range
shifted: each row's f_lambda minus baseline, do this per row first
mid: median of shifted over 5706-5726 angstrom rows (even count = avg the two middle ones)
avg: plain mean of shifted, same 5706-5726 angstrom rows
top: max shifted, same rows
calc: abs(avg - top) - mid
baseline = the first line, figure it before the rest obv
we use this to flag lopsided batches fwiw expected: 0.58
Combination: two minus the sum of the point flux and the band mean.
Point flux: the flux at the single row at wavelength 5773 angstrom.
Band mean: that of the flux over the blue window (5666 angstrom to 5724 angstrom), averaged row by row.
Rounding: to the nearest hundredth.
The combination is -2.70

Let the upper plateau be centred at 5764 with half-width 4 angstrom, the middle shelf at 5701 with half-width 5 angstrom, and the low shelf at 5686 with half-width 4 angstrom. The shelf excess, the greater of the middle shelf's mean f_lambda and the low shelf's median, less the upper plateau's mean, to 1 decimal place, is 0.1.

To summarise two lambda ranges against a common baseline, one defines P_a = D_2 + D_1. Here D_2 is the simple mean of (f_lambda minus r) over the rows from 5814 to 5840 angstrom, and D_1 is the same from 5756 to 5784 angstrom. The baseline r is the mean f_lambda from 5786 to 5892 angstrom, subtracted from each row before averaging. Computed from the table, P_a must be -0.3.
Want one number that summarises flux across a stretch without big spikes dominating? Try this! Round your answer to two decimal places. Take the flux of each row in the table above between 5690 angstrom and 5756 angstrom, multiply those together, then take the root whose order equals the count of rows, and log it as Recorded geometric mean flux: 2.53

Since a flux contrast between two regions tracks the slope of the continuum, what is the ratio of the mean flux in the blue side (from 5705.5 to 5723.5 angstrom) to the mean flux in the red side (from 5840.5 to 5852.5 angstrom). 0.93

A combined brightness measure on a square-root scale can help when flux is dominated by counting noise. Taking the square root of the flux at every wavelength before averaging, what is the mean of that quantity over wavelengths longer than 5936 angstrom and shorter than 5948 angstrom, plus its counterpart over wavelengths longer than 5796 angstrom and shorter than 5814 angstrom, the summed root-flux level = 3.30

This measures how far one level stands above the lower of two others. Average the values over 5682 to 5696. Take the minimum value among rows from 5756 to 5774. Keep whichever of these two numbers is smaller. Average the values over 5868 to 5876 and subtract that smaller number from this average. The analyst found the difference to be 0.9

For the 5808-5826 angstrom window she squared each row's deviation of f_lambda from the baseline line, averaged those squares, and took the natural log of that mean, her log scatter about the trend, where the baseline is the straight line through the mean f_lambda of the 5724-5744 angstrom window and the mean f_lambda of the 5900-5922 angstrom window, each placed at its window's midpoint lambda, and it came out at -2.8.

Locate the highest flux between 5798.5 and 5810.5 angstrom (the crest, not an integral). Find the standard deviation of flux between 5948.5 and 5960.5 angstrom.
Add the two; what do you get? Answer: 3.1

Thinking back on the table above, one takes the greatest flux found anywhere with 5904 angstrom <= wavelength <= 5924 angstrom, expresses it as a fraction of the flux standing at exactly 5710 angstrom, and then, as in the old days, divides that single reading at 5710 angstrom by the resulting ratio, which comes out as 2.54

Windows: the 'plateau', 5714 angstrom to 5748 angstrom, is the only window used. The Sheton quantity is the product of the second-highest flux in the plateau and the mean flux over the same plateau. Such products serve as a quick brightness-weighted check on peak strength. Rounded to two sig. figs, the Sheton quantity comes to 6.7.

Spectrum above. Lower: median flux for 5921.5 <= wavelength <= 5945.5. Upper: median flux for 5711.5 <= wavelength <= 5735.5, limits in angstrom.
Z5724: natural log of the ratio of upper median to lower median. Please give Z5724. -0.13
